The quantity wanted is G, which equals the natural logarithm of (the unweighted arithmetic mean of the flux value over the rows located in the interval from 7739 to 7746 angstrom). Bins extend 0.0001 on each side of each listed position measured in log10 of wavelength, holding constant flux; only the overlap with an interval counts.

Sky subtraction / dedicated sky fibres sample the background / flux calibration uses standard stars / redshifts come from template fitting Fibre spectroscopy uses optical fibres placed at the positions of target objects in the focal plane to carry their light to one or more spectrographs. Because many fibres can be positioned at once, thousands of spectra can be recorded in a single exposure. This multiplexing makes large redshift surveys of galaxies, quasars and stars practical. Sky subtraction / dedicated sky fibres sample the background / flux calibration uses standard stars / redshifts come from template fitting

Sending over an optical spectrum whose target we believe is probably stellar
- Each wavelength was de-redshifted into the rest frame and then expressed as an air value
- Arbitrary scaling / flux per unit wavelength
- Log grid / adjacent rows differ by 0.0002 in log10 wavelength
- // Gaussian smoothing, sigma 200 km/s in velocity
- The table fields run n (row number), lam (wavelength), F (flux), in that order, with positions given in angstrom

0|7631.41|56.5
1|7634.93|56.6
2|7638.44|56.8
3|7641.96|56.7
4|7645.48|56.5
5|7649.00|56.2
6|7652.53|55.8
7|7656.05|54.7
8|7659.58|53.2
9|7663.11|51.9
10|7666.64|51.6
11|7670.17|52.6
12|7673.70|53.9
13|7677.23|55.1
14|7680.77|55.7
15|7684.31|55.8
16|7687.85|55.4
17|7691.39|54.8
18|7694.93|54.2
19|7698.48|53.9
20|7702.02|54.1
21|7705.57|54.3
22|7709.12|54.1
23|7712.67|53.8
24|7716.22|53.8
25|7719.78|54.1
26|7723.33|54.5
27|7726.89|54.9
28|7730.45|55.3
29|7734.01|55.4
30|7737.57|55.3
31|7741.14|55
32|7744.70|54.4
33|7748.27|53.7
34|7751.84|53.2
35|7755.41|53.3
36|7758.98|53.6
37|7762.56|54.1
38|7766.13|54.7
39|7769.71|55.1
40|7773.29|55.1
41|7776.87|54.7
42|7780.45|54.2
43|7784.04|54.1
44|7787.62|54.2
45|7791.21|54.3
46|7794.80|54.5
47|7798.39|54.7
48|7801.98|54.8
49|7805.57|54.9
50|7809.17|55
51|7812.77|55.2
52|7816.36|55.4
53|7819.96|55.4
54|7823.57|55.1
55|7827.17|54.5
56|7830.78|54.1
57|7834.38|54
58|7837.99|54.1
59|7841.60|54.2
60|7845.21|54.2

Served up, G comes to 4.002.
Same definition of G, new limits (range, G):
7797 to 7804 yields 4.003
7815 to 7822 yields 4.015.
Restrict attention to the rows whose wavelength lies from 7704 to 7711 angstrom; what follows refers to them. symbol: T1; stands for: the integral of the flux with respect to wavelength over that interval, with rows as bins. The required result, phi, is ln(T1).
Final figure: 5.94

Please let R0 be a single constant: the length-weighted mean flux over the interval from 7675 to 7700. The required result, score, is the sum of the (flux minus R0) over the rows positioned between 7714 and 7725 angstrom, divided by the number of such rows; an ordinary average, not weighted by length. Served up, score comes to -0.8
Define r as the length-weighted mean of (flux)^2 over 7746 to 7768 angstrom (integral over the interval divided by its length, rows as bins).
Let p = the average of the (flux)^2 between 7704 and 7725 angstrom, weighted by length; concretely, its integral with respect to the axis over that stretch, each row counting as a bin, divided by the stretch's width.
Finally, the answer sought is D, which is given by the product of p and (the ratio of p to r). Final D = 2962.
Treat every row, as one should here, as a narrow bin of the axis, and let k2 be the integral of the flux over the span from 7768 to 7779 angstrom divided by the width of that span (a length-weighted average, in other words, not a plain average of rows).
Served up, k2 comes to 55.0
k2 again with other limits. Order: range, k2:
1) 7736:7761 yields 54.0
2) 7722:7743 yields 55.1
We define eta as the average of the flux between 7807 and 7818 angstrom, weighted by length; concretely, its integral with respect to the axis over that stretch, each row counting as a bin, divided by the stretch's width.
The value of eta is 55.2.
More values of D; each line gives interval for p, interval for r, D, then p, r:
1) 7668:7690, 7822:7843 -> 3035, 2993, 2952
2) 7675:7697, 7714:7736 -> 3090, 3038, 2988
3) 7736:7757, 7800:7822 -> 2830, 2932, 3037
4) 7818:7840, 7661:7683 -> 3086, 2974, 2866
